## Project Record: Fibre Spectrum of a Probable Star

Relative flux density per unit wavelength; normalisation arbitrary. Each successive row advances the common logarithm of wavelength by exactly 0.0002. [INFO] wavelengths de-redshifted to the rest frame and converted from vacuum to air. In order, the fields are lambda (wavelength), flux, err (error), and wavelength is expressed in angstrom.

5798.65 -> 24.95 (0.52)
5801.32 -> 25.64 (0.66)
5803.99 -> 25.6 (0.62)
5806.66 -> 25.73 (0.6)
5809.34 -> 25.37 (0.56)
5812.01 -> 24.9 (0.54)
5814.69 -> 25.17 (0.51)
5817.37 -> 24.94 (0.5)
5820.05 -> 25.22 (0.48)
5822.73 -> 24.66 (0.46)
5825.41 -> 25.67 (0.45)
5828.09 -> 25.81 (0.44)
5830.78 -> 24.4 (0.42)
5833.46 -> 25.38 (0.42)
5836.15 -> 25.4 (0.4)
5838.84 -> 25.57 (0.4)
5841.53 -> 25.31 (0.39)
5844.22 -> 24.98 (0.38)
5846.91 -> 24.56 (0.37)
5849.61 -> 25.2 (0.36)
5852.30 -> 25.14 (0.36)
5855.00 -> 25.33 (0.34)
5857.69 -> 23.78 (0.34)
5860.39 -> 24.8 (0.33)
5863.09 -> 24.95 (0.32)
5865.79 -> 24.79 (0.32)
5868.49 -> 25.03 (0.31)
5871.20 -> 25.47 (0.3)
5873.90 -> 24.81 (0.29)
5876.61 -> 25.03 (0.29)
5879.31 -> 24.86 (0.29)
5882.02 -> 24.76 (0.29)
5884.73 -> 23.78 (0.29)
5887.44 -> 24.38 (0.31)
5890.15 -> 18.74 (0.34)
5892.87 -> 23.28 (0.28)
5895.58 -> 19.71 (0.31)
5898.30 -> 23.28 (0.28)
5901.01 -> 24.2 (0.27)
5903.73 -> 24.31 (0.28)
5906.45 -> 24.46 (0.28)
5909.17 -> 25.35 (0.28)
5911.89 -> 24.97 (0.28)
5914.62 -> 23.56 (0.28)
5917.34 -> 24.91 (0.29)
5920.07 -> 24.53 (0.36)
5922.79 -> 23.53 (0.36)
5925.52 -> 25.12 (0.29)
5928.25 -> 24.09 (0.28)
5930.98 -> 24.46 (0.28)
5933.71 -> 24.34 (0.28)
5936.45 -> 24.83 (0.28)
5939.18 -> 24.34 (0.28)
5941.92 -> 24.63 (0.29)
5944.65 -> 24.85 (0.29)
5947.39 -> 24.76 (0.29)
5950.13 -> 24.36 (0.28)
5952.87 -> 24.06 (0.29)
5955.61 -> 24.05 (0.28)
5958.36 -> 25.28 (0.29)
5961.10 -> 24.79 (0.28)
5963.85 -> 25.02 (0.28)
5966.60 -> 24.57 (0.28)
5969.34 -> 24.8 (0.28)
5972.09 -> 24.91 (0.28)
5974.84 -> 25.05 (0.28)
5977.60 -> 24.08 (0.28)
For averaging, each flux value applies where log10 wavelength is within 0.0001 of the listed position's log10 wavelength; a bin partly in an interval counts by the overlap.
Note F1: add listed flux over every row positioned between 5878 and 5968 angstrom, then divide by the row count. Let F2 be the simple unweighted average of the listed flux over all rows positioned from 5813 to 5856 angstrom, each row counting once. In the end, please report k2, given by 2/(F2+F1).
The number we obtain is 0.0406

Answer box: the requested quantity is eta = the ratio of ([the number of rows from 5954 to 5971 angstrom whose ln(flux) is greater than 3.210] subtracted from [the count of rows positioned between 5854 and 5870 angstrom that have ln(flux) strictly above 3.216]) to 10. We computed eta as -0.1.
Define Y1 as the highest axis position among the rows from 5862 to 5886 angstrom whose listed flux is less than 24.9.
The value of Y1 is 5884.73 angstrom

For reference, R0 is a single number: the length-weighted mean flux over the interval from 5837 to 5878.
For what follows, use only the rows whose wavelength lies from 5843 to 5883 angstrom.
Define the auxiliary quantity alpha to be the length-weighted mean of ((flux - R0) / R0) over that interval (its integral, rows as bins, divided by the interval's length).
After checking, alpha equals 0.00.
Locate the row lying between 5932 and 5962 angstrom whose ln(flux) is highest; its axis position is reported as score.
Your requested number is 5958.36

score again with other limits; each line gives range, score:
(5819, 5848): 5828.09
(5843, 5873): 5871.20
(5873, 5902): 5876.61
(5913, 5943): 5925.52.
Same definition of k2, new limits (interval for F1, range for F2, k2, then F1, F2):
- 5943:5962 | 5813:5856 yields 0.0402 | 24.6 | 25.2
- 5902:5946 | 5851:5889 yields 0.0406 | 24.5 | 24.8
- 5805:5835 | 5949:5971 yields 0.0401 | 25.2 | 24.6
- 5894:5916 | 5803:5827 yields 0.0408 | 23.7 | 25.3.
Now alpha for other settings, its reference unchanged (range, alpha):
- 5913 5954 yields -0.02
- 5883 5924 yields -0.06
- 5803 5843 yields 0.01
